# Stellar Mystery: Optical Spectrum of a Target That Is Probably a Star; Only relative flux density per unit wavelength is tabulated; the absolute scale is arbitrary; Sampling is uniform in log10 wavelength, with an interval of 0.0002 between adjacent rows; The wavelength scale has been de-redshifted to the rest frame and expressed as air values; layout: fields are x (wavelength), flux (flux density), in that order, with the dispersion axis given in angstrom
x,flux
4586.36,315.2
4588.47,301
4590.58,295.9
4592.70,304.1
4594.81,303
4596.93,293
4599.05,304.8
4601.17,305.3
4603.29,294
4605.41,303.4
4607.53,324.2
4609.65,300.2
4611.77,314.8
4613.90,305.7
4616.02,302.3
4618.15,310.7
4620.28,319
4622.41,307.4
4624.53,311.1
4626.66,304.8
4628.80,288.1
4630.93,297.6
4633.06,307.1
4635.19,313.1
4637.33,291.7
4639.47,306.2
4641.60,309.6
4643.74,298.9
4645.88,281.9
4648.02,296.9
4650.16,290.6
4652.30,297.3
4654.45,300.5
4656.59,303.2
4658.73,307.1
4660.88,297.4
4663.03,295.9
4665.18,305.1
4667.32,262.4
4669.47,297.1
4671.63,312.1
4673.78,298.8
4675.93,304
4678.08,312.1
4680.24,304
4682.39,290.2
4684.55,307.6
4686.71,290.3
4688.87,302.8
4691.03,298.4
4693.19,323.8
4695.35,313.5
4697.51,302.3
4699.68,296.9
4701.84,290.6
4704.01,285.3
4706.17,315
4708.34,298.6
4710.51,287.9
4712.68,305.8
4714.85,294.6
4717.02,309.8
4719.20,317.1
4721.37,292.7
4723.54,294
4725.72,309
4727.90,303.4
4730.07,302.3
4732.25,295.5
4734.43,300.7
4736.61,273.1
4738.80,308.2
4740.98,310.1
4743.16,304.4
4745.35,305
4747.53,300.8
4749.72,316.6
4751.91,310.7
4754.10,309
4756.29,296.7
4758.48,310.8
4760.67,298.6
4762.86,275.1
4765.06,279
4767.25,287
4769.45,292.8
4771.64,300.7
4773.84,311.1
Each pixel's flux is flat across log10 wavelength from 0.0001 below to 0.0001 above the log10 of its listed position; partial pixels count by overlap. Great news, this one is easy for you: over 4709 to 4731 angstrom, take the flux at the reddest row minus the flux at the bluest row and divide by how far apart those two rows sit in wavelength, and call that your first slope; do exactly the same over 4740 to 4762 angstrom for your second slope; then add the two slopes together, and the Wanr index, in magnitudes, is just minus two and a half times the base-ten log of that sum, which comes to 2.04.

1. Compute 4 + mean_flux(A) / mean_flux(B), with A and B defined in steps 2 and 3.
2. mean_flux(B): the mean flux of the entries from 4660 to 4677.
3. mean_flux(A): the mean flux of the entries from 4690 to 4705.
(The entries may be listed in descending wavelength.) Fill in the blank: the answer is 5.017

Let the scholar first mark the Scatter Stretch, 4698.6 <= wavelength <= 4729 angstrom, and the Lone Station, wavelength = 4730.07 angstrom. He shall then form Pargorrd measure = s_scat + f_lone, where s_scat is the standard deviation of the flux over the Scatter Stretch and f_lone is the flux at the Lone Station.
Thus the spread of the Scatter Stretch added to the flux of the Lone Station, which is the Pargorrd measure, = 312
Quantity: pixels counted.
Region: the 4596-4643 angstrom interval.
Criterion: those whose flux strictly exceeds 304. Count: 14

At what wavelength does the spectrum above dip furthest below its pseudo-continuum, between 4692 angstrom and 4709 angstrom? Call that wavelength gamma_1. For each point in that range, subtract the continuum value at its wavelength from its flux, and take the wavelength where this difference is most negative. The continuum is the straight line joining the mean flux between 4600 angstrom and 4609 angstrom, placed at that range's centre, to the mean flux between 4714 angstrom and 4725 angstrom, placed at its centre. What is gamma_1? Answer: 4704.01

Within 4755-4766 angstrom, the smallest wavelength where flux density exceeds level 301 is 4758.48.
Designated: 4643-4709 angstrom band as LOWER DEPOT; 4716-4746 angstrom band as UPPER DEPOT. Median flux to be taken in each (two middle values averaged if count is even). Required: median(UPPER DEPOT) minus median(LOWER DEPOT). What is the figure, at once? 5.1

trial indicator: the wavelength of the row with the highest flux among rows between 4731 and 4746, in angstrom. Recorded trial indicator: 4740.98 angstrom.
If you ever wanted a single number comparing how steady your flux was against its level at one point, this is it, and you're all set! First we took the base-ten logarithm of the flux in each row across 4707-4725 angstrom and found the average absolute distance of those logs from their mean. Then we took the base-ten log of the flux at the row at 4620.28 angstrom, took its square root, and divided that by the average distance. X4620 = 136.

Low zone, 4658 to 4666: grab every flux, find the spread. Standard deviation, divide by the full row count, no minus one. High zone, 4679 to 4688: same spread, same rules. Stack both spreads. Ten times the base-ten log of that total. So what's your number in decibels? 11.0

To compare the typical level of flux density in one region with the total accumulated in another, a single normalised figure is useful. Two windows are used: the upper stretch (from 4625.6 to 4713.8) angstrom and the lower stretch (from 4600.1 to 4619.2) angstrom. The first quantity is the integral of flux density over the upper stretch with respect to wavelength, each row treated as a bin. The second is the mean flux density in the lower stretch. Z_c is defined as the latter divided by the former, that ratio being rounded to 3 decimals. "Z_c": 0.012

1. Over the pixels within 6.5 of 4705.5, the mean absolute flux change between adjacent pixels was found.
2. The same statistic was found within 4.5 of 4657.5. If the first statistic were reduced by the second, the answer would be 8.2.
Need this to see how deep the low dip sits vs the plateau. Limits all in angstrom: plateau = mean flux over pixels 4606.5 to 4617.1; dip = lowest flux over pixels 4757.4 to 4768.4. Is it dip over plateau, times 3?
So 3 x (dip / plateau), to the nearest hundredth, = 2.67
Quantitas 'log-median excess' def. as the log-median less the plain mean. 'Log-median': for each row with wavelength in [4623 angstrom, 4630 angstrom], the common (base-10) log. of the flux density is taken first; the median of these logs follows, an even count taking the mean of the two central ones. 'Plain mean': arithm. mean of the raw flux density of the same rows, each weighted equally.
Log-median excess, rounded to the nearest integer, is -299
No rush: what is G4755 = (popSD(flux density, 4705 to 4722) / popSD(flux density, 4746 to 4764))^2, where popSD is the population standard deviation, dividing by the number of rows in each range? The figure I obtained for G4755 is 0.7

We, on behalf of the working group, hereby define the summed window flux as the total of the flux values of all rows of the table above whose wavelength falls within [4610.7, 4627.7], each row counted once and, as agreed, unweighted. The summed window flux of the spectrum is 2476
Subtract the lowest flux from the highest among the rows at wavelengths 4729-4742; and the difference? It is 37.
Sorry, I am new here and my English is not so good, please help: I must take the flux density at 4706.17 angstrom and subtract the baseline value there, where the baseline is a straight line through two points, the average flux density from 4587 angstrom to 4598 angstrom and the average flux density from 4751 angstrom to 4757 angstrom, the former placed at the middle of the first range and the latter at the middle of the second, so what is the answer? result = 11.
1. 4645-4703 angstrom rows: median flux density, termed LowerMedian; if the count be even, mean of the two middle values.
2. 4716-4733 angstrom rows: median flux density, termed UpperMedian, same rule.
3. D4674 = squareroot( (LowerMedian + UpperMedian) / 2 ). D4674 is 17.3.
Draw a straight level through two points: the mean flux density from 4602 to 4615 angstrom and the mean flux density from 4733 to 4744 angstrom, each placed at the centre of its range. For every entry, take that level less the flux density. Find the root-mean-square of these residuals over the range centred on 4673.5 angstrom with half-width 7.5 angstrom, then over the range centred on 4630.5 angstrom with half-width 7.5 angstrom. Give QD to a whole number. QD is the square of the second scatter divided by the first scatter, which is 6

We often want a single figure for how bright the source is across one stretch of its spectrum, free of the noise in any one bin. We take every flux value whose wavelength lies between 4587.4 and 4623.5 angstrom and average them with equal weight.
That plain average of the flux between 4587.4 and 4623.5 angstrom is 305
